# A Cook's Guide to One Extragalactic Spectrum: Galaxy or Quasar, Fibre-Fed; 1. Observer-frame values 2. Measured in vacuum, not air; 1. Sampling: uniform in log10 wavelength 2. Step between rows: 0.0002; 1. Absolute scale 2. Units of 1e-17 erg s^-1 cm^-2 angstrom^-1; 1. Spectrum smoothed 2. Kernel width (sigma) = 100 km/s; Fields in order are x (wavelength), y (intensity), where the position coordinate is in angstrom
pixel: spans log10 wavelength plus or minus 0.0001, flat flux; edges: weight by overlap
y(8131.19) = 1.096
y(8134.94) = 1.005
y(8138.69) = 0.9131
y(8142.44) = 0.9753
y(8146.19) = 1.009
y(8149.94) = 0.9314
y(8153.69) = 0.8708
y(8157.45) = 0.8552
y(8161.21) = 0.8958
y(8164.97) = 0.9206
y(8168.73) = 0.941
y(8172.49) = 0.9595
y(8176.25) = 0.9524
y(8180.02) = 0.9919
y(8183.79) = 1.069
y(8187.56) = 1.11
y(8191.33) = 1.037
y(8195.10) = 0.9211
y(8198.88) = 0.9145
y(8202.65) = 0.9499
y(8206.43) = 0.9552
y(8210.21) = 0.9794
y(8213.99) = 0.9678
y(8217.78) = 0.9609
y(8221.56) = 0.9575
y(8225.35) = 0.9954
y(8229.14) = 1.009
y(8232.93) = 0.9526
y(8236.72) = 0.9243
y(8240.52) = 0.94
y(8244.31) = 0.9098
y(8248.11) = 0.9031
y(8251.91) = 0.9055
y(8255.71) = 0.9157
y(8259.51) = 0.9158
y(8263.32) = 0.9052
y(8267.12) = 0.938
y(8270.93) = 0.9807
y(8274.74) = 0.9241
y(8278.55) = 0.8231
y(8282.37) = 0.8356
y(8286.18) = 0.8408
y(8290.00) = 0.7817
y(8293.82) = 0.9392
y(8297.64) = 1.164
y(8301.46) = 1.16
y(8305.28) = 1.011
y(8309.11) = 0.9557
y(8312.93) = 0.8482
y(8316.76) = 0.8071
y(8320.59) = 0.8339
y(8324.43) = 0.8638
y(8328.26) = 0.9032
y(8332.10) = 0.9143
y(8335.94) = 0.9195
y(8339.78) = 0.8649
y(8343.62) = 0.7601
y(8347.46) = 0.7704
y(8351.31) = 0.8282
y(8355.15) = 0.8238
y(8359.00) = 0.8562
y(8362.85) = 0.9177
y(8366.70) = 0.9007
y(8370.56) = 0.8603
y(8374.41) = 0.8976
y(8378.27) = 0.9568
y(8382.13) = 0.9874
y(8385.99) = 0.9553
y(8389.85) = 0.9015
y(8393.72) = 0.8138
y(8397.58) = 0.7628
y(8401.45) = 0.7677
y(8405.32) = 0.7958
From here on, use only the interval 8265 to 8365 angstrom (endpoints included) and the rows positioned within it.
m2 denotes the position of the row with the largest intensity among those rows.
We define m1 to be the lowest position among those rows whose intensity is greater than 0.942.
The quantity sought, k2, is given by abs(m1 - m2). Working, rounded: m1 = 8270.93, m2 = 8297.64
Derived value 26.7 angstrom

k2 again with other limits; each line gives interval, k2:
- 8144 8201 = 41.4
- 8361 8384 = 3.9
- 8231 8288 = 38.0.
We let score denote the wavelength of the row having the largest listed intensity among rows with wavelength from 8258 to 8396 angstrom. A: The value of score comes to 8297.64 angstrom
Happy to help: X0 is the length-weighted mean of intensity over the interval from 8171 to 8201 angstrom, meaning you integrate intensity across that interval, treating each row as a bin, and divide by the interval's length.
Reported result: 0.99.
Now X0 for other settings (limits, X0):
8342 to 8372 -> 0.84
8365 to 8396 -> 0.91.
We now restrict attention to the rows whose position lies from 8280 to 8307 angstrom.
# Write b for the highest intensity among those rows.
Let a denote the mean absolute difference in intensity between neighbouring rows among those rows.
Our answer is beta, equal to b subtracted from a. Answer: -1.06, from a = 0.10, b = 1.164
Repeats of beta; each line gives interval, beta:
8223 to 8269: -0.99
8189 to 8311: -1.12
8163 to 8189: -1.08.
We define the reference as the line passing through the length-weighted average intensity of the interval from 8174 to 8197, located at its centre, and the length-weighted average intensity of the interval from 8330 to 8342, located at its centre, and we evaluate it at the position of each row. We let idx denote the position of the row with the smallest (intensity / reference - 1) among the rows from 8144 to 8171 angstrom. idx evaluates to 8157.45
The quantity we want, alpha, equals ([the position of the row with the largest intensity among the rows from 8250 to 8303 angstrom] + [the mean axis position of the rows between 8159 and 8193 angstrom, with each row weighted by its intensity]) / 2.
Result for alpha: 8237.3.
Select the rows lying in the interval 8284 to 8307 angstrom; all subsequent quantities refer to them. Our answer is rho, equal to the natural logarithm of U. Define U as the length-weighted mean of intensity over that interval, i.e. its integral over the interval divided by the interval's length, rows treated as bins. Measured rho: -0.02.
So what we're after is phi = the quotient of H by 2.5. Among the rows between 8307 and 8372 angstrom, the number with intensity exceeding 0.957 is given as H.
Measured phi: 0.0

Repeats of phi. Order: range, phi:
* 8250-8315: 1.6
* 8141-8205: 2.8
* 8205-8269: 2.4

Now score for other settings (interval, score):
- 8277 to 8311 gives 8297.64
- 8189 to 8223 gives 8191.33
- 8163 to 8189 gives 8187.56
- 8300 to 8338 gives 8301.46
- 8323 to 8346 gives 8335.94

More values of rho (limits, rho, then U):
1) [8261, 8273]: -0.06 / 0.940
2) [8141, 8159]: -0.07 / 0.929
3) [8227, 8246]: -0.05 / 0.948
